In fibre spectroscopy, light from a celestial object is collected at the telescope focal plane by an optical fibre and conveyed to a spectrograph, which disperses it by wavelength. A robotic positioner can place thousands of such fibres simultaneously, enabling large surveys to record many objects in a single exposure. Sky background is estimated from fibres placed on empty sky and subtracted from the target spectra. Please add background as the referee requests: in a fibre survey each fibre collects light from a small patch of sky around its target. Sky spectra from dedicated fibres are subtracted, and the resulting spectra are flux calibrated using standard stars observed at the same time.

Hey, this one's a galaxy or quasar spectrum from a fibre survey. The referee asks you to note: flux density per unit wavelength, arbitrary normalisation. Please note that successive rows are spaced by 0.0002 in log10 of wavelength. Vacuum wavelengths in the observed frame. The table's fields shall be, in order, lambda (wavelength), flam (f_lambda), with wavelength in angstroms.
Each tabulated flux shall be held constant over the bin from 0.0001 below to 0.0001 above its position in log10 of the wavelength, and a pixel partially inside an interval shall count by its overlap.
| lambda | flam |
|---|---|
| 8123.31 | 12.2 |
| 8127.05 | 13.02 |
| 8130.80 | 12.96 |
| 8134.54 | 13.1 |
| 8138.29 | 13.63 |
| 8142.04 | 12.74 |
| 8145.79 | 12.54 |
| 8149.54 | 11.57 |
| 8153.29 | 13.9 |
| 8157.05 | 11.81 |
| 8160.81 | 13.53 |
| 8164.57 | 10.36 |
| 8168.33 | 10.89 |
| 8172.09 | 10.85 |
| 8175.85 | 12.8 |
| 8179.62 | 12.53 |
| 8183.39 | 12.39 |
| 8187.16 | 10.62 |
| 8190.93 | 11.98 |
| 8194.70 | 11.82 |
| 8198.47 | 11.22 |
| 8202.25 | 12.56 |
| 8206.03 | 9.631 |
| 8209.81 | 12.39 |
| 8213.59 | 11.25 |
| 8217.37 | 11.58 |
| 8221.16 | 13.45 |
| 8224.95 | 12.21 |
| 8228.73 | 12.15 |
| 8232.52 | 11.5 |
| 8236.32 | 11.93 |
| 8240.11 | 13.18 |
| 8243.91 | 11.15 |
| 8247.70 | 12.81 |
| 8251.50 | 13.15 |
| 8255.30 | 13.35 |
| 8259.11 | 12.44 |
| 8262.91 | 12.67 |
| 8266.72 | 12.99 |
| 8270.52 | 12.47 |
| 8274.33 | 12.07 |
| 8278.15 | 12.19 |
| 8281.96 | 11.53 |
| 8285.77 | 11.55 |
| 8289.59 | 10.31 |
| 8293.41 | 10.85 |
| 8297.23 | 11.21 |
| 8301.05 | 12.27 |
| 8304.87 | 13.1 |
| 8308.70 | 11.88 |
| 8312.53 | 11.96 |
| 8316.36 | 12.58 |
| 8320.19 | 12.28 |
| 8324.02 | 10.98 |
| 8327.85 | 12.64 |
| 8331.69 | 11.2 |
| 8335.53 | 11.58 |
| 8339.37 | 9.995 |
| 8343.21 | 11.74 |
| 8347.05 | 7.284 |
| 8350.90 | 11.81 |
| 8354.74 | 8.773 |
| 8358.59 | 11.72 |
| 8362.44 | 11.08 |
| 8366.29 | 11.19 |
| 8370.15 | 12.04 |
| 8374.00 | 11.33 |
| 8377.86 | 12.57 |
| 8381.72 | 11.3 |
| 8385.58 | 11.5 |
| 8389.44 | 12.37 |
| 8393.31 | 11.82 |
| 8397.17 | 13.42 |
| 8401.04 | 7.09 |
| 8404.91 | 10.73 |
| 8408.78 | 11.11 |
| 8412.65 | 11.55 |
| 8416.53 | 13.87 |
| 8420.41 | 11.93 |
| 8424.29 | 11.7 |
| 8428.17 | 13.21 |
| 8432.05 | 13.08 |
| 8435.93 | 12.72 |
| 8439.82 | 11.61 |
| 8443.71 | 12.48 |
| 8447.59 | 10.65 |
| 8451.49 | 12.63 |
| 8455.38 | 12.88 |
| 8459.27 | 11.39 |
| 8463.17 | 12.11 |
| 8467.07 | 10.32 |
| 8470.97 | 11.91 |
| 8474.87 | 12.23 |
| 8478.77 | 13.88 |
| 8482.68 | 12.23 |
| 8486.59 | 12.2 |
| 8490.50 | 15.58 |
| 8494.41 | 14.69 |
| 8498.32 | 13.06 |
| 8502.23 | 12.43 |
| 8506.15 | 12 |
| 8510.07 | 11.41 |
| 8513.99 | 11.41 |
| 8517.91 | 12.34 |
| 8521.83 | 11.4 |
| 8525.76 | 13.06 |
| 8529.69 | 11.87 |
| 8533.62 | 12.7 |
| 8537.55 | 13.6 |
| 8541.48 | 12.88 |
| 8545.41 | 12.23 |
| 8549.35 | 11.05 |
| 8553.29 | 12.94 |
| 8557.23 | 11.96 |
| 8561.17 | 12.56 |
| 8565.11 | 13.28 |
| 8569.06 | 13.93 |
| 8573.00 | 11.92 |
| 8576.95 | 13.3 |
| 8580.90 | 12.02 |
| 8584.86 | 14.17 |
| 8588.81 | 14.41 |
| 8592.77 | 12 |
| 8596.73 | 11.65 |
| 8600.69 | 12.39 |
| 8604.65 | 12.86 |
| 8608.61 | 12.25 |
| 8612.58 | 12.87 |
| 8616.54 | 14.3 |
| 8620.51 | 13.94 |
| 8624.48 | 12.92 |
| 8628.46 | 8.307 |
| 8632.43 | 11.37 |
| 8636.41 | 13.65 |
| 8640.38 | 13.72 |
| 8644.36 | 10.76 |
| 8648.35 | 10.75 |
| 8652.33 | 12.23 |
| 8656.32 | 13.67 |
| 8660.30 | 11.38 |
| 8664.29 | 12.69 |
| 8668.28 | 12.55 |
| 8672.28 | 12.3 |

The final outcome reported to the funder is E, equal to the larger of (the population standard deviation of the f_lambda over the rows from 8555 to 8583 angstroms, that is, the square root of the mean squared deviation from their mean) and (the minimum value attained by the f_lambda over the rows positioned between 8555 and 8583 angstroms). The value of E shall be 11.9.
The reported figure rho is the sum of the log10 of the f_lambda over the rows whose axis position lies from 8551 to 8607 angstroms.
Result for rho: 15.5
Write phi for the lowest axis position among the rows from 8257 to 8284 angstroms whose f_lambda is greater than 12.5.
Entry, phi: 8262.91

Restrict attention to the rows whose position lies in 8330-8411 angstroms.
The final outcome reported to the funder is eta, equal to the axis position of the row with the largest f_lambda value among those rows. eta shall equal 8397.17 angstroms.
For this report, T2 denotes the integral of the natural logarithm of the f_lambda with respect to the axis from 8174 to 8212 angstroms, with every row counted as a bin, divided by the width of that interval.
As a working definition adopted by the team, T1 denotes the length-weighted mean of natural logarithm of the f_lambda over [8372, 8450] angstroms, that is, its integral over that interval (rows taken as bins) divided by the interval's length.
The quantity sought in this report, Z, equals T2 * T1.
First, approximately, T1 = 2.46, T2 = 2.46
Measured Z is 6.06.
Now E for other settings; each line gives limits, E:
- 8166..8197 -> 10.6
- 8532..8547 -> 12.2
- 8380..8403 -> 7.1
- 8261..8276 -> 12.1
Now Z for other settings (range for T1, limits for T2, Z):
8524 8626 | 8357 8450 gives 6.26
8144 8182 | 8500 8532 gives 6.18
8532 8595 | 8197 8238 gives 6.28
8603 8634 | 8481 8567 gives 6.33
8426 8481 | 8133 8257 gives 6.23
